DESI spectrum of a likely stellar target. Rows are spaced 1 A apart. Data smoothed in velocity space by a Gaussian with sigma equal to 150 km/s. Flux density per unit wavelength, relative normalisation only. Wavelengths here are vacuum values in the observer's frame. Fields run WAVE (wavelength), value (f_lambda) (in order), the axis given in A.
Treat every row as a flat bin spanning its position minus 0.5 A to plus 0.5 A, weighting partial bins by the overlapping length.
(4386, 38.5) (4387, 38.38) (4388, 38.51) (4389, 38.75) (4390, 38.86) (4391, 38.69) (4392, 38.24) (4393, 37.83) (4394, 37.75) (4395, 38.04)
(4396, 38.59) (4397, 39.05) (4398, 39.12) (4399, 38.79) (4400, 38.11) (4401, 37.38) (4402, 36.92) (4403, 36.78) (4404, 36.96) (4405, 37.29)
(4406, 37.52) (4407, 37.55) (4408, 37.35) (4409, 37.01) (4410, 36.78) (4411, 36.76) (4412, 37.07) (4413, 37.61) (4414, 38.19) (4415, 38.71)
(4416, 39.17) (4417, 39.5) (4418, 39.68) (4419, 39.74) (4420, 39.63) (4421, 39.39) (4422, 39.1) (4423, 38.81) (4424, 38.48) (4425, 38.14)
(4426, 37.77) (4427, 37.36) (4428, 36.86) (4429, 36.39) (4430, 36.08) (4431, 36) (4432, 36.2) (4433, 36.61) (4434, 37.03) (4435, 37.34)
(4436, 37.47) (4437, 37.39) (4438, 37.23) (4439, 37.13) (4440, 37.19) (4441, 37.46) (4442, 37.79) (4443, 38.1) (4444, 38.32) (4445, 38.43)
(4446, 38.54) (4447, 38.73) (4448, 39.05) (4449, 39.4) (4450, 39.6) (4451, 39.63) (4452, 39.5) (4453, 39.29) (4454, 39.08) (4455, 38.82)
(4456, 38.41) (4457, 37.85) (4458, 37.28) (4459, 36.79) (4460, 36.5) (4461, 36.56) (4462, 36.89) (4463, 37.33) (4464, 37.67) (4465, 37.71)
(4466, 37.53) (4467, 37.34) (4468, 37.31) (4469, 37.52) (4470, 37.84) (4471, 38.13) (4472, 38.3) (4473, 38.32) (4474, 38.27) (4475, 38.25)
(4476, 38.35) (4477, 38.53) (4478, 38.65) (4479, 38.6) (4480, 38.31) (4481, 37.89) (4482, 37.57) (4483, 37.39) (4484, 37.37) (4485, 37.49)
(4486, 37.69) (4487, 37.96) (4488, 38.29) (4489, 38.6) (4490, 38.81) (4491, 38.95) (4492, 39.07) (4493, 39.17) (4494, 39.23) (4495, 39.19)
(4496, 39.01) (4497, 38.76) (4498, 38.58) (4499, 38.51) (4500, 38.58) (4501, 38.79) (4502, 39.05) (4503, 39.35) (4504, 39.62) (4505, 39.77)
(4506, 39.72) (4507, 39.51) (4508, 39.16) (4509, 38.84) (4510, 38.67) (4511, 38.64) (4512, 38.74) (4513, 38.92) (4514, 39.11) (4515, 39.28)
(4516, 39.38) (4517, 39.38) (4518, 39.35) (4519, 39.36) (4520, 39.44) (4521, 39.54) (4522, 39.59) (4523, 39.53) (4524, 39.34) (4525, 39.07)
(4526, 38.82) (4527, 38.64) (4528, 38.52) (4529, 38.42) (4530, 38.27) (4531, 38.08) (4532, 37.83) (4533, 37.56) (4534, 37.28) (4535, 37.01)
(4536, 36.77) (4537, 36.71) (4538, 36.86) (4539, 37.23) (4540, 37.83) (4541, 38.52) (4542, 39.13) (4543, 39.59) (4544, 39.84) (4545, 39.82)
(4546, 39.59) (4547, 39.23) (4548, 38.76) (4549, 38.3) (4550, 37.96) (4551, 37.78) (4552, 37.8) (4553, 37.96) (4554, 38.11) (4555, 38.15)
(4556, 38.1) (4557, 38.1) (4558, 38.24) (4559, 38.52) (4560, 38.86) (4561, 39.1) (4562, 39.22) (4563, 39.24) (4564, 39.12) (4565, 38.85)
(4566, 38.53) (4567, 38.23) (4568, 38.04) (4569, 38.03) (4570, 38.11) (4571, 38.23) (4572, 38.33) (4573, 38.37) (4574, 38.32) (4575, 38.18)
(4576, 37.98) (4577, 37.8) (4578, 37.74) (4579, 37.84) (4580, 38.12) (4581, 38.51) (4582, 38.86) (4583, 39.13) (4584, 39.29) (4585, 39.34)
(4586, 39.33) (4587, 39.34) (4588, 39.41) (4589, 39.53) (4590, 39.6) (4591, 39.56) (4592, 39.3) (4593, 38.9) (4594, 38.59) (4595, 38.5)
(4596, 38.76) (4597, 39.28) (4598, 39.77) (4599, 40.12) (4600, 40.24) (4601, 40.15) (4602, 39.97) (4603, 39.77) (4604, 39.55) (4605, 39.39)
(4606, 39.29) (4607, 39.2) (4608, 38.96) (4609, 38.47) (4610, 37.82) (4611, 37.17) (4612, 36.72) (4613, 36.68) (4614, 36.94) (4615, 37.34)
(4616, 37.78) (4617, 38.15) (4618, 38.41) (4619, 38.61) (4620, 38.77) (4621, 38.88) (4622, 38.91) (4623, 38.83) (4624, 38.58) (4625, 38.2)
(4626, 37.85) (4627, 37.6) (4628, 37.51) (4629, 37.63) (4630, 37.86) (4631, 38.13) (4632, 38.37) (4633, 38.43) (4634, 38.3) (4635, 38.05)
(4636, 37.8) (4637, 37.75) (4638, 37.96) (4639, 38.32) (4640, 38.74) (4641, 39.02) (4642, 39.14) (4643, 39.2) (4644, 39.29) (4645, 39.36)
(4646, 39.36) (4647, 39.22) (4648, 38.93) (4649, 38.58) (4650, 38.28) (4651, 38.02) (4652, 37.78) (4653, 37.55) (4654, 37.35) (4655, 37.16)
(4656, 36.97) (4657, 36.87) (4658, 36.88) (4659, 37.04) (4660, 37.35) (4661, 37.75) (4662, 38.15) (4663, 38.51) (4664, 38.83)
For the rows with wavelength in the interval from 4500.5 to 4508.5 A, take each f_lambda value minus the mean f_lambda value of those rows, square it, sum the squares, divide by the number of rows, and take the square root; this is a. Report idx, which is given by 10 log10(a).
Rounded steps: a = 0.33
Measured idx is -4.9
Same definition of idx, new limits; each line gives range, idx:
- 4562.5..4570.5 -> -3.4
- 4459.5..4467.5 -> -3.5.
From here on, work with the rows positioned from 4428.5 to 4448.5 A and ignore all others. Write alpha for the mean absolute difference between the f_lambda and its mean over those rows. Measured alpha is 0.71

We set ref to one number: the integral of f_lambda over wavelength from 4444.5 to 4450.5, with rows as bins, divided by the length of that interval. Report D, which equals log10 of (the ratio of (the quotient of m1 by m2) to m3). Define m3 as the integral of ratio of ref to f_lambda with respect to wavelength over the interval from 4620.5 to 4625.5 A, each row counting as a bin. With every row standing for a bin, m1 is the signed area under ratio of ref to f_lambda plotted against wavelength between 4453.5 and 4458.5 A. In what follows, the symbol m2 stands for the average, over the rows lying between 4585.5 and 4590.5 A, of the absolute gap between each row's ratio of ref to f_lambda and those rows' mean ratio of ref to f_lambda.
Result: 2.61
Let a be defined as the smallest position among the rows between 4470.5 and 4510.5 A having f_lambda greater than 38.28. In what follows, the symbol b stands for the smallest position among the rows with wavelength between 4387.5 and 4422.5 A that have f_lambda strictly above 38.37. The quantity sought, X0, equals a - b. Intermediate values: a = 4472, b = 4388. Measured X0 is 84 A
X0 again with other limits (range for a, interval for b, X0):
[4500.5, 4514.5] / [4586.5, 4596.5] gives -86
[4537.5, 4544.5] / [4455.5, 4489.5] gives 85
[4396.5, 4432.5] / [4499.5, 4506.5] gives -103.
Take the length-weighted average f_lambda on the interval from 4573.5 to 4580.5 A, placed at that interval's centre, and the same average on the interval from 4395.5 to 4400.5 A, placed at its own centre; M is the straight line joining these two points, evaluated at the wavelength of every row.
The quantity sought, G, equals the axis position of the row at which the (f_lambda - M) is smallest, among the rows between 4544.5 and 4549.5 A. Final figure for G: 4549 A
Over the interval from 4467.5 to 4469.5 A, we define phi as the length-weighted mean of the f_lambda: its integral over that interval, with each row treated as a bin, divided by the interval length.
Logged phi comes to 37.4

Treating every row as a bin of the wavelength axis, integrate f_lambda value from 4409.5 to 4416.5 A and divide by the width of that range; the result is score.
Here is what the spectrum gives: 37.8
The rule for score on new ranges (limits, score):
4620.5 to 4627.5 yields 38.4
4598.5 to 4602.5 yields 40.1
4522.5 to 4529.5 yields 38.9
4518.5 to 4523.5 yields 39.5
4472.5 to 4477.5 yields 38.3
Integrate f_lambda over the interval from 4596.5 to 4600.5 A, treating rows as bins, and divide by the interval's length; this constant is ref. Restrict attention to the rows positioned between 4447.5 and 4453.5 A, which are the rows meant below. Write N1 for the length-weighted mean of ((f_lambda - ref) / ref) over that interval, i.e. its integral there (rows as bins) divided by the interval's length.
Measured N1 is -0.01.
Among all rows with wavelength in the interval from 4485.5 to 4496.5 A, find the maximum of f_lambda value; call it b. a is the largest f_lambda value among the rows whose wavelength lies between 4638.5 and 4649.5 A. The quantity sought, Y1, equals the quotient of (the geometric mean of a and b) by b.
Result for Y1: 1.00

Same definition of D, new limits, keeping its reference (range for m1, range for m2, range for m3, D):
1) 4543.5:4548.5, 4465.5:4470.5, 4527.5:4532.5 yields 2.38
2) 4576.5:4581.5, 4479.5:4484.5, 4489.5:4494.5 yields 2.08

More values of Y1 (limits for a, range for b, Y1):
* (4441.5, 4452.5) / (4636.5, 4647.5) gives 1.00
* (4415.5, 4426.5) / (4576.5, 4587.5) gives 1.01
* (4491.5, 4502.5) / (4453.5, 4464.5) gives 1.00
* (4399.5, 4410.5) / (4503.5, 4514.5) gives 0.98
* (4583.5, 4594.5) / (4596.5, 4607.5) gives 0.99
